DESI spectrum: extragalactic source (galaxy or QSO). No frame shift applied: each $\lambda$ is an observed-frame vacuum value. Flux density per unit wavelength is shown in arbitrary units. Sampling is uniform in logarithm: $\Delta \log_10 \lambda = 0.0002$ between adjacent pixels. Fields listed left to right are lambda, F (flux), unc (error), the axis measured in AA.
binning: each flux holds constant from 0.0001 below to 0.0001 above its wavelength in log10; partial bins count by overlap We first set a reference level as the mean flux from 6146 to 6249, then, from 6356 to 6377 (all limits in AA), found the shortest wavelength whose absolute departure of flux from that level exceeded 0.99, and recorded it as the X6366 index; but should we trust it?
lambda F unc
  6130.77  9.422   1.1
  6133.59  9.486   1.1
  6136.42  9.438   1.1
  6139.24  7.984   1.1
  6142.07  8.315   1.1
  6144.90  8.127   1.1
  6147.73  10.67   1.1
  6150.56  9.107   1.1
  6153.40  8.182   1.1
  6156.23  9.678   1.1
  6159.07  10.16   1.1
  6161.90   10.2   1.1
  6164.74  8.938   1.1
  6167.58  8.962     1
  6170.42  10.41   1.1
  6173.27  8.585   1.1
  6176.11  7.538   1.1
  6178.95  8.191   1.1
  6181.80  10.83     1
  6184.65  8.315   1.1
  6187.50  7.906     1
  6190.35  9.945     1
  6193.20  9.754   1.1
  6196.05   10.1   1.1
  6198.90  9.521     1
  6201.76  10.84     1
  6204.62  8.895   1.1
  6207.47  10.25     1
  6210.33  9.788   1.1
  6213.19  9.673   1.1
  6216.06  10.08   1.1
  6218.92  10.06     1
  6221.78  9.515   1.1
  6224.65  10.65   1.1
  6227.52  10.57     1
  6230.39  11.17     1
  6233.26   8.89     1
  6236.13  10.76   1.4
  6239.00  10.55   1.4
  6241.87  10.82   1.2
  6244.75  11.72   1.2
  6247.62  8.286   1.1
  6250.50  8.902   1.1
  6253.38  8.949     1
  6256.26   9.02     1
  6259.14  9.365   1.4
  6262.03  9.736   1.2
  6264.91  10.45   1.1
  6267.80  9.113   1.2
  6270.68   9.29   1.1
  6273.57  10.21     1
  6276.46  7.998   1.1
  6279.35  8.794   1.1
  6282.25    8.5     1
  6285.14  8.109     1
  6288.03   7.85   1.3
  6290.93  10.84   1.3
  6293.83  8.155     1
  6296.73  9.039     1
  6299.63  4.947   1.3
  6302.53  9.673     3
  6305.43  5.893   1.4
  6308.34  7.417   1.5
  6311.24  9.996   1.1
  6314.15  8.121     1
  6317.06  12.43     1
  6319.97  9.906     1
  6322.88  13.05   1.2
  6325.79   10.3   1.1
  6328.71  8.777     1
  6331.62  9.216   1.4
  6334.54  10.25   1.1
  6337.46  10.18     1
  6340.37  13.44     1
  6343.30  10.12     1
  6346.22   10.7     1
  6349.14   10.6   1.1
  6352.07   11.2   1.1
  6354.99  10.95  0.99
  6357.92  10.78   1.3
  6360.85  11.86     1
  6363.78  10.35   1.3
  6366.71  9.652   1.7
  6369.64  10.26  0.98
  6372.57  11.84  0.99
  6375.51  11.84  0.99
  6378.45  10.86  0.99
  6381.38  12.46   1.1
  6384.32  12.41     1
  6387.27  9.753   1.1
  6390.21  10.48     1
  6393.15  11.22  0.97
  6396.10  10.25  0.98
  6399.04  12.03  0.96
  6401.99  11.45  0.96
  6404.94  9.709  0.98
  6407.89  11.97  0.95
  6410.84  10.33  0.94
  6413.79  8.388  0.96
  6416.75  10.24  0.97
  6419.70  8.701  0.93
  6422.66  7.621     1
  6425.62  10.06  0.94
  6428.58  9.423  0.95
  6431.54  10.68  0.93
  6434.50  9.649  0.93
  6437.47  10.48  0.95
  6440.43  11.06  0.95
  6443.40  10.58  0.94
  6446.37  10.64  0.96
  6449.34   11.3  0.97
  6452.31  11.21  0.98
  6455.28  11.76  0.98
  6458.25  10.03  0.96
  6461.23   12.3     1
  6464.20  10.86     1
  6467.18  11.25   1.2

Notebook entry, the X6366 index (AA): 6357.92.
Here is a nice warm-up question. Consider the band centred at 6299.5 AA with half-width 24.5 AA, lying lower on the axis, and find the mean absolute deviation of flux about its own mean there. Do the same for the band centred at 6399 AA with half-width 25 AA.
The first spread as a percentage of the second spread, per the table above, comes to 133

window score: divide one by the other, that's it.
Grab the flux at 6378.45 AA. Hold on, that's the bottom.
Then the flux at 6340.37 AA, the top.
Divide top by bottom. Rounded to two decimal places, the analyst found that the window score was 1.24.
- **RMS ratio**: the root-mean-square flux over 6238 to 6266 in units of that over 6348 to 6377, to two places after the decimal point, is 0.90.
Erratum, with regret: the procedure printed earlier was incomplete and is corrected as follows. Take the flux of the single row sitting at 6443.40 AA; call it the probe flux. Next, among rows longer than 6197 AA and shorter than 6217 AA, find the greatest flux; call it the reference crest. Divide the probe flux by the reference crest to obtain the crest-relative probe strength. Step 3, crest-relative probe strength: 0.98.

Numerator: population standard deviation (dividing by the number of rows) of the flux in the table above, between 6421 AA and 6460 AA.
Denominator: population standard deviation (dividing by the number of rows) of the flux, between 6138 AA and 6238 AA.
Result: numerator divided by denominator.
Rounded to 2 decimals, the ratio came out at 1.02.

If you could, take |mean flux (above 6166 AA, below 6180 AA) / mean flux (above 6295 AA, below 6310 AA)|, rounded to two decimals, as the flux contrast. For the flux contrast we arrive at 1.18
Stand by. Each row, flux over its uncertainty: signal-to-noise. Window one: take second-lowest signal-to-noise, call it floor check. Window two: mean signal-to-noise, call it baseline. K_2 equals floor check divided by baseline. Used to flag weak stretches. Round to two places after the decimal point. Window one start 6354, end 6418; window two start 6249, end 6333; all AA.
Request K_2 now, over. 1.00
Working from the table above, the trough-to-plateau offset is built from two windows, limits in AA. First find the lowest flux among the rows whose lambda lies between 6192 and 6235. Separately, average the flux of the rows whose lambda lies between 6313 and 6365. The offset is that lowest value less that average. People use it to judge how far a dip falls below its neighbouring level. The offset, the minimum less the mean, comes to -1.8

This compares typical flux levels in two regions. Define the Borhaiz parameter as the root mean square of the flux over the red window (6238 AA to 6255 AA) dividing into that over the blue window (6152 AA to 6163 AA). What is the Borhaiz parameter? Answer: 0.96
